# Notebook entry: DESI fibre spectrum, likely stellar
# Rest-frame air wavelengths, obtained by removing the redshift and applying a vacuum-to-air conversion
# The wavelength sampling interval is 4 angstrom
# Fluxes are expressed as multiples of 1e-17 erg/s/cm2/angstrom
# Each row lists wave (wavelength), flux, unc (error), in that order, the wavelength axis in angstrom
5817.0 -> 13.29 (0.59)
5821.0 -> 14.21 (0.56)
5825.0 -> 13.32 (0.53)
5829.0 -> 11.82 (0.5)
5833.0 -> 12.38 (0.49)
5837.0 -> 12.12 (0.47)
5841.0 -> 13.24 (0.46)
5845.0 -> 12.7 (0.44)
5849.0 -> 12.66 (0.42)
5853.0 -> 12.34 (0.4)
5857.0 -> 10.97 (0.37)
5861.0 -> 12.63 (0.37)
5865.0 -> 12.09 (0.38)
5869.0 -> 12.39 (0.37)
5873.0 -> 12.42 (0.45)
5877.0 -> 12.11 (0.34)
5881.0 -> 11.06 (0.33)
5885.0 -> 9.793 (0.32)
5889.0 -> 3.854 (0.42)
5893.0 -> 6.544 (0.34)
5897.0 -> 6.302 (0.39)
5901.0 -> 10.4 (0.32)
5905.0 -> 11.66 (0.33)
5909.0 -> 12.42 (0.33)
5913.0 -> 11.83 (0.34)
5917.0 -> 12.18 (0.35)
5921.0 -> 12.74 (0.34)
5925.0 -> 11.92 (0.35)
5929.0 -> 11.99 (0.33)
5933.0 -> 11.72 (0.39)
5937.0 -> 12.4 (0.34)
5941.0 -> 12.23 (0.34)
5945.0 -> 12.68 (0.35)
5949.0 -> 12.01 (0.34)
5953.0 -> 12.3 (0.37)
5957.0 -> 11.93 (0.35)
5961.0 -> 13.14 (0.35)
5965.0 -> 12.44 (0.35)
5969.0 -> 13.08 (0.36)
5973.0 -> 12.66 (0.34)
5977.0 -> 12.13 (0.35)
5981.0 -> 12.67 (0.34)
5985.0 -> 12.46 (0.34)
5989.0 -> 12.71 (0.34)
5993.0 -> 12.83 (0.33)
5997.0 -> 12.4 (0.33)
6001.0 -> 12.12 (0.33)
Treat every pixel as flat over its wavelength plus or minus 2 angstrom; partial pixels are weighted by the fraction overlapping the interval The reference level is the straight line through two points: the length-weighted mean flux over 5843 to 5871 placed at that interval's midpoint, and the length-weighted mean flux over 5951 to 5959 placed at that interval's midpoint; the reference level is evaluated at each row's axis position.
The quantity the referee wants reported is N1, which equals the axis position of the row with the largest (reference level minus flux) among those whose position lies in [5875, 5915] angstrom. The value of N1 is 5889.0 angstrom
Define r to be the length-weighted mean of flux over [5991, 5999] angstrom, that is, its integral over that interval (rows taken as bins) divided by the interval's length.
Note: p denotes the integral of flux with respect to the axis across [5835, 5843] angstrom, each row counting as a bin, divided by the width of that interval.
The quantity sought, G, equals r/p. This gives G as 0.99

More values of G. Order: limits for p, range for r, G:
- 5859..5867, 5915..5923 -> 1.01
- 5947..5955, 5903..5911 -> 0.99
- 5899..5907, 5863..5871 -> 1.11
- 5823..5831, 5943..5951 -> 0.98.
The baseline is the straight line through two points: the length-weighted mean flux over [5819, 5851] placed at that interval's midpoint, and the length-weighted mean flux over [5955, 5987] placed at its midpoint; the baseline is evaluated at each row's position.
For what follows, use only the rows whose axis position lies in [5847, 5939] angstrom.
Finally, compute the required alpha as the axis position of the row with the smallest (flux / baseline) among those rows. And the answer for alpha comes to 5889.0 angstrom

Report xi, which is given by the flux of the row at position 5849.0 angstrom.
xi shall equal 12.66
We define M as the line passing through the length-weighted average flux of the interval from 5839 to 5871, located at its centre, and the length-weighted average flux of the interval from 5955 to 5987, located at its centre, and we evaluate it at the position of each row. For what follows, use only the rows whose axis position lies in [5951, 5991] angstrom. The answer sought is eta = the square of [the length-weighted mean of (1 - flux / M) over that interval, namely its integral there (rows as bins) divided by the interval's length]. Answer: 0.000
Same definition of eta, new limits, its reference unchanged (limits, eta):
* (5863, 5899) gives 0.051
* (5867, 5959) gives 0.012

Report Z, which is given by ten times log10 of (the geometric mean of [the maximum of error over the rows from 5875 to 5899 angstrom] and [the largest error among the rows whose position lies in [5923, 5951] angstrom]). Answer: -3.93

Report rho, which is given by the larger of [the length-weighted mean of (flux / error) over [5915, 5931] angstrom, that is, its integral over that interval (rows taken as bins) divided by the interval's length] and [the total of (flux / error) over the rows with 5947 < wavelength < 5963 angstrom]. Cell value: 140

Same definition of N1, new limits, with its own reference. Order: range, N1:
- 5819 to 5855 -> 5829.0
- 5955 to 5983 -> 5957.0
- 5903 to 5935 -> 5905.0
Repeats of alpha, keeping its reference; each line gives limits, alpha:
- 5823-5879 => 5857.0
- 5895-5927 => 5897.0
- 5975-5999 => 5977.0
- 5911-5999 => 5933.0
